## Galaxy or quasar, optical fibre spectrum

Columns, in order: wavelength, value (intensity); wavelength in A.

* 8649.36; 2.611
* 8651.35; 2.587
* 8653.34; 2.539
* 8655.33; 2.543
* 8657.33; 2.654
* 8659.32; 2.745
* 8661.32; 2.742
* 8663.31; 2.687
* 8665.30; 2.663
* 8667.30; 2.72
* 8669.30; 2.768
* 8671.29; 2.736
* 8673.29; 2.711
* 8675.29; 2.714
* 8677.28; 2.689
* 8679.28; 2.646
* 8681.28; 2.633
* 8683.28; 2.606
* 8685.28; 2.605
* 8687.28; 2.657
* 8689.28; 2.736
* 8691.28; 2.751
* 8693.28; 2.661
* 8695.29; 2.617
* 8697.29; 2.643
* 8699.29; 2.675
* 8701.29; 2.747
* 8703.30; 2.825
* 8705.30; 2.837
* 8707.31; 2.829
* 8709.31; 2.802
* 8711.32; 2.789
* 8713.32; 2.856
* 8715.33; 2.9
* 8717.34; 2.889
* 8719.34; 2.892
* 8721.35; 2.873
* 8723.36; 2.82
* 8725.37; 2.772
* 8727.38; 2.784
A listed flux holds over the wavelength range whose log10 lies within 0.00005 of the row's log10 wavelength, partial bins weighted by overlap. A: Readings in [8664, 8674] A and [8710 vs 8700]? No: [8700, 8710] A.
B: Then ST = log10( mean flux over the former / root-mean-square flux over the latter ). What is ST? -0.014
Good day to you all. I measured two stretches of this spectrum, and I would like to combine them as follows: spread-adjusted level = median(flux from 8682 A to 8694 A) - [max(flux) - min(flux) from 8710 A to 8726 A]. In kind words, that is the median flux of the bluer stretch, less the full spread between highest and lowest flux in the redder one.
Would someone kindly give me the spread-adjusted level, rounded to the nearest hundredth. 2.53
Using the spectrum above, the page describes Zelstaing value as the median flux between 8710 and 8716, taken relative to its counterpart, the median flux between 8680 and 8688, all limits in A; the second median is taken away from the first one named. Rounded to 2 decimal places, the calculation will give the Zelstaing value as 0.24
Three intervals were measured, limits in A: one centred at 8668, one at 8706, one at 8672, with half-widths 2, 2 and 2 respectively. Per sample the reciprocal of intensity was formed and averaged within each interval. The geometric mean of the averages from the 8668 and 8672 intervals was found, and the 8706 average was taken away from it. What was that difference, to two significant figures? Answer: 0.013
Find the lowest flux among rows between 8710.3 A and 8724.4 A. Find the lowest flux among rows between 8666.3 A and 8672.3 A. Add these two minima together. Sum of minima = 5.51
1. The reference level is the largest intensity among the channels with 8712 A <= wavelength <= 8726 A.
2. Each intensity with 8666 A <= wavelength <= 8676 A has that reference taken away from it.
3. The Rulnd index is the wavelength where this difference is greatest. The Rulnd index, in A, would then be 8669.30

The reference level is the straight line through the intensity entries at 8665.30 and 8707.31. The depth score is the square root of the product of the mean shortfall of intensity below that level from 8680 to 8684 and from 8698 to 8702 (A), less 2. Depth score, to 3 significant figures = -1.90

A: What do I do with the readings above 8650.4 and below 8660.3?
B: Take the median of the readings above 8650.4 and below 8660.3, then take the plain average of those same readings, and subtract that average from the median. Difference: -0.027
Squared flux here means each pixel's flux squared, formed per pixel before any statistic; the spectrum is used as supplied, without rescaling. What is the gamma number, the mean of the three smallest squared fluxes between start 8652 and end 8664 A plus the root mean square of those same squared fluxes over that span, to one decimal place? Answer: 13.7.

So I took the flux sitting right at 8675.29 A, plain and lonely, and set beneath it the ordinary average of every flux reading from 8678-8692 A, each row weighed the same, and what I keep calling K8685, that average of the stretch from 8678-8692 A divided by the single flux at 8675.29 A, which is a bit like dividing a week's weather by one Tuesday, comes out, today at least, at 0.98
